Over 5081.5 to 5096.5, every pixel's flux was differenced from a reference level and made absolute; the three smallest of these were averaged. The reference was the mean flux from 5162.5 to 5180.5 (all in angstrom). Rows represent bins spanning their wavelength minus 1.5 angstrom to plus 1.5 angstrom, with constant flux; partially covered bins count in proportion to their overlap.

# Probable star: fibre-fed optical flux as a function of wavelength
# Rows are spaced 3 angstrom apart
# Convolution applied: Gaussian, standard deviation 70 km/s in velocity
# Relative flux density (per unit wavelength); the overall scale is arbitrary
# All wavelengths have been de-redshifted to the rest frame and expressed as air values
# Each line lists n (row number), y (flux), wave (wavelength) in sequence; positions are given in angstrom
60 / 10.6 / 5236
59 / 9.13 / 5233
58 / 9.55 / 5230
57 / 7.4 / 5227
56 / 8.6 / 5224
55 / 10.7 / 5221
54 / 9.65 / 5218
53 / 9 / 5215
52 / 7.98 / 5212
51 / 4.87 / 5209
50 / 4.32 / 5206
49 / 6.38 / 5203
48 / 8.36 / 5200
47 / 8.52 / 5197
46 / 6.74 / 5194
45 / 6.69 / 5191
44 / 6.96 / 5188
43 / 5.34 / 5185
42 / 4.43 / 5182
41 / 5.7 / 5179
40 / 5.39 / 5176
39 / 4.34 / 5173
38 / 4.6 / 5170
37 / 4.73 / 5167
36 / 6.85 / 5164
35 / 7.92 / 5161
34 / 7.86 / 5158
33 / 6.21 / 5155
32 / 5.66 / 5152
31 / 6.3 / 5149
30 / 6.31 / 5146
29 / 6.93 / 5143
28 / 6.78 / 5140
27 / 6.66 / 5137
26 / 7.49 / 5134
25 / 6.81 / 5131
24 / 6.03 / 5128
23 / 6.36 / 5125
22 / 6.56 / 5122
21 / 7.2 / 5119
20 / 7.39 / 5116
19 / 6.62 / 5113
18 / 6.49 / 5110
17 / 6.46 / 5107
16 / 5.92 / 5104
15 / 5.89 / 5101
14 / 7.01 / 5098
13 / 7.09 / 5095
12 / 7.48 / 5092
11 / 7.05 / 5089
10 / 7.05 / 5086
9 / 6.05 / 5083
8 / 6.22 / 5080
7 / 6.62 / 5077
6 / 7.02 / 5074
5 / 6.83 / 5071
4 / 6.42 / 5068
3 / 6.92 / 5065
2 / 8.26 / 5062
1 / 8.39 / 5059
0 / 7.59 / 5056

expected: 1.4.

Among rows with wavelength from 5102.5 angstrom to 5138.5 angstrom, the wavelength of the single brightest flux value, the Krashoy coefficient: 5134 angstrom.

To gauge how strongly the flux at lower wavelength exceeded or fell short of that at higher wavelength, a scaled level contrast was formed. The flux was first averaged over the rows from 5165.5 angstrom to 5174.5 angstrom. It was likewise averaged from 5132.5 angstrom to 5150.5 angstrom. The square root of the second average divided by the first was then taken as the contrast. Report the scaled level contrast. 1.22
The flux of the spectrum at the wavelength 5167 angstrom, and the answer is 4.73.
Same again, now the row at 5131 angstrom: 6.81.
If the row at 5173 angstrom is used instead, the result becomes 4.34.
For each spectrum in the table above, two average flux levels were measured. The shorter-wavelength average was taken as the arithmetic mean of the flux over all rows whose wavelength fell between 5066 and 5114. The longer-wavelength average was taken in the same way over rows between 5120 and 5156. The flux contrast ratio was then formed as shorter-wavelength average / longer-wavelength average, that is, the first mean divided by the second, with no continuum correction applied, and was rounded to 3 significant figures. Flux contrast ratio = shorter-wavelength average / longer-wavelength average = 1.02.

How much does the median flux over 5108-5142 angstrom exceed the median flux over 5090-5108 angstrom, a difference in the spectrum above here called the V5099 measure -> -0.1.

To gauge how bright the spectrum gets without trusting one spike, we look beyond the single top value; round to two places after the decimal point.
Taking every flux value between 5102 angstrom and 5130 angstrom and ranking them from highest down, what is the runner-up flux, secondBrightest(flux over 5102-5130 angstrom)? 7.20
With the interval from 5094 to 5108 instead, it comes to 7.01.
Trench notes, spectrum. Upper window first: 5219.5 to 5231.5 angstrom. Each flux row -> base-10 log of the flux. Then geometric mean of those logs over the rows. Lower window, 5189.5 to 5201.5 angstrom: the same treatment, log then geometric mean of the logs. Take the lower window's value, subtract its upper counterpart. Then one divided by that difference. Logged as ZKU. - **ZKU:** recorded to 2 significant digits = -13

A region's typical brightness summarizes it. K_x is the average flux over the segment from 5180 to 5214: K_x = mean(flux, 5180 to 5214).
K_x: 6.4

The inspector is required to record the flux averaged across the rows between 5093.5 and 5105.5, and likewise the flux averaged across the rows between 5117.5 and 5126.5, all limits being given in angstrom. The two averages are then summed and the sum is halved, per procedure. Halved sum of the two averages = 6.59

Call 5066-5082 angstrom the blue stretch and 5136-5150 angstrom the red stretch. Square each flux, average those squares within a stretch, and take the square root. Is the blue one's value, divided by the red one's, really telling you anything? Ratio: 1.0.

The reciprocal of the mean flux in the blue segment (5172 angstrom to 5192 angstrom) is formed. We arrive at 0.180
